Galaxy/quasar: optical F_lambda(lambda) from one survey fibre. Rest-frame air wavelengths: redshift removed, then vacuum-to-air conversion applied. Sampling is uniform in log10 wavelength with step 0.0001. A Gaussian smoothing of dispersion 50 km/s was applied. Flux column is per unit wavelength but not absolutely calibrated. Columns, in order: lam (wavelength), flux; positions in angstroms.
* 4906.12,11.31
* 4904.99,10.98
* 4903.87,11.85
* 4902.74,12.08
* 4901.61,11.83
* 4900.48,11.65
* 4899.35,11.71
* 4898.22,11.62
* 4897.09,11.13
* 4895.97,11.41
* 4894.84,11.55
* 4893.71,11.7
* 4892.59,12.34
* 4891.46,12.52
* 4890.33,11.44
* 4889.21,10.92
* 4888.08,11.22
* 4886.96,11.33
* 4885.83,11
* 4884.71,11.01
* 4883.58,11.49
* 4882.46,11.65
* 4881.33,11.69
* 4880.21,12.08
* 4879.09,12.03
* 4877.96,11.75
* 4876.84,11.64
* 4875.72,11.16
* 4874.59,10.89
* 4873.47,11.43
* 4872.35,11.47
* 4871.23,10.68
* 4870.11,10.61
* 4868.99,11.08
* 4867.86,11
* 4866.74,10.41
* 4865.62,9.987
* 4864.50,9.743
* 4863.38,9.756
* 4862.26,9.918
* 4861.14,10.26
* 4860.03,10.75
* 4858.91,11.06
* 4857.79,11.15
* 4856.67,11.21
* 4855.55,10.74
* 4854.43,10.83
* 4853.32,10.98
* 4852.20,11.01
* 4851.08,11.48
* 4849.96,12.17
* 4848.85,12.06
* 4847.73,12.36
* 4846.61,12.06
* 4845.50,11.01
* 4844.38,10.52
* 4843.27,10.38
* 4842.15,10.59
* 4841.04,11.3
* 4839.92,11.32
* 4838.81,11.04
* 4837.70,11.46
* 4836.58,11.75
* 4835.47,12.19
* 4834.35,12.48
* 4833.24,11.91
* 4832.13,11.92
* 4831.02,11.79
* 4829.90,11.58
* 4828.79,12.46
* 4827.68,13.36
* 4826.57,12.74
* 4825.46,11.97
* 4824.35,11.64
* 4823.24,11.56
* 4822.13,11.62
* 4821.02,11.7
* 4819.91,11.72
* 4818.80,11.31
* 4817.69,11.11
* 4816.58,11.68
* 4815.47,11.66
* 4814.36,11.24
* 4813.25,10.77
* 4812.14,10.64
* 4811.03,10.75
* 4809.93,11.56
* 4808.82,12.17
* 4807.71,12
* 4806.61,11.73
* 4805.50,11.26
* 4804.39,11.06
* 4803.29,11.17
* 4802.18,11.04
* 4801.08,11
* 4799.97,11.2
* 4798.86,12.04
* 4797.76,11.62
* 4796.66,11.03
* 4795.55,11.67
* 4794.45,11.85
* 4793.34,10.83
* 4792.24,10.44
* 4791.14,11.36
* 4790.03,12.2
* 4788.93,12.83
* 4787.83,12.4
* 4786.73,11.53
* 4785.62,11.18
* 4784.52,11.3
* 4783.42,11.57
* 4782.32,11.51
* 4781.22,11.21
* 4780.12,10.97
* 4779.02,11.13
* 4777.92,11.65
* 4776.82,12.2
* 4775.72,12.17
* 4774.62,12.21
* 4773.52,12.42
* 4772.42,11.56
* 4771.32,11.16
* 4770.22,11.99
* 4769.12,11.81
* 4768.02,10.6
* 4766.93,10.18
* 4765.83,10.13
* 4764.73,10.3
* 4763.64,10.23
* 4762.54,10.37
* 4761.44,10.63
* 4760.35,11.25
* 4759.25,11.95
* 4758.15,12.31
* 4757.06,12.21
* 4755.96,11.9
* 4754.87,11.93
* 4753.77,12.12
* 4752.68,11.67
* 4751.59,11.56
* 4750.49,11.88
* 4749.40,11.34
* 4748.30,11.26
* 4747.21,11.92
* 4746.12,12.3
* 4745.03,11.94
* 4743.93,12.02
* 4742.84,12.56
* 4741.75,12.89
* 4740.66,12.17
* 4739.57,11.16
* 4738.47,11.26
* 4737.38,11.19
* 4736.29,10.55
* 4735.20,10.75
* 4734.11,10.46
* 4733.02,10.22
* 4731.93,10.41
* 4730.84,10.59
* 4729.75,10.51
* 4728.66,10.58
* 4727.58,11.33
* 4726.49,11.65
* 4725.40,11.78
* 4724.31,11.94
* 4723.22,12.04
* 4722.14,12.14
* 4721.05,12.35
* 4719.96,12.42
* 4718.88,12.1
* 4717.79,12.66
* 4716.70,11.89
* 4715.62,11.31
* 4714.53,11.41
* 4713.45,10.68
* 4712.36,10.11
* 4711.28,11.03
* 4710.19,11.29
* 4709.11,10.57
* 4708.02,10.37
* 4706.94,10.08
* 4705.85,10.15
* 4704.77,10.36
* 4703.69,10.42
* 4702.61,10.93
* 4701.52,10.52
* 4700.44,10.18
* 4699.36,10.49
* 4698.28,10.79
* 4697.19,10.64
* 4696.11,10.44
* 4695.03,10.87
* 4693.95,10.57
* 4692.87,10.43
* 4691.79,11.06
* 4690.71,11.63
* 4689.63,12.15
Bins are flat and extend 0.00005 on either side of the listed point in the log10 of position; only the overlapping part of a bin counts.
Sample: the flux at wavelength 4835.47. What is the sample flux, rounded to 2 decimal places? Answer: 12.19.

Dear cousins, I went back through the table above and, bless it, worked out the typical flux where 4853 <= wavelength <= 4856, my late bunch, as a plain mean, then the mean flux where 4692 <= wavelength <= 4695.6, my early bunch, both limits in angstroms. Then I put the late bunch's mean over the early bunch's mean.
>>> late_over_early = 1.02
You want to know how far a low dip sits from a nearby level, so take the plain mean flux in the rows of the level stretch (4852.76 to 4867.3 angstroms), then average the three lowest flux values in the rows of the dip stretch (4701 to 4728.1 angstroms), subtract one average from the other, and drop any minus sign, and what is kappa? 0.41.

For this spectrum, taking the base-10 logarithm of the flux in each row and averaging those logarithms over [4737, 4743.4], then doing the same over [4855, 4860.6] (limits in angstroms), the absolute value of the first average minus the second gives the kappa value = 0.033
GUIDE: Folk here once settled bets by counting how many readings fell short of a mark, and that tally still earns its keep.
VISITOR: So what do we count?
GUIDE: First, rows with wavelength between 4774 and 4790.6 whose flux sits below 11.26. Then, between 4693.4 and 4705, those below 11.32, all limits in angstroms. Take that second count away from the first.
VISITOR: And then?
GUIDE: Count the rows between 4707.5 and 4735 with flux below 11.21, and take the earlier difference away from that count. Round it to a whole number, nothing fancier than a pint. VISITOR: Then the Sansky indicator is 18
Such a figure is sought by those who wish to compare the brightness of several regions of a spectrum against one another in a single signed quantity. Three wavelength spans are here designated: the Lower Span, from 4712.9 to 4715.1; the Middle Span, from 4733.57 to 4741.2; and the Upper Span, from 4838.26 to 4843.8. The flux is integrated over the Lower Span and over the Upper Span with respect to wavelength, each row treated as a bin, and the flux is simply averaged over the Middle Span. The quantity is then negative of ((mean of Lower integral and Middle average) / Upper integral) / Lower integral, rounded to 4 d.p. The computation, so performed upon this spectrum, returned -0.0120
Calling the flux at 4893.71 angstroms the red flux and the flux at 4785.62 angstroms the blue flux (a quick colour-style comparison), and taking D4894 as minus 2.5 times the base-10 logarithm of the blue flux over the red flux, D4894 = 0.05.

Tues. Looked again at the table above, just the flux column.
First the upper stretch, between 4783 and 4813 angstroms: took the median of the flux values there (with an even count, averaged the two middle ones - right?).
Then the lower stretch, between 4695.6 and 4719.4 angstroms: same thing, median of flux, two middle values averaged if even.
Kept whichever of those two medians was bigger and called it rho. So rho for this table 11.4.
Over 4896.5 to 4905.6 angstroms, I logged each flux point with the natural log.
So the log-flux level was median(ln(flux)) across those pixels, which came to 2.46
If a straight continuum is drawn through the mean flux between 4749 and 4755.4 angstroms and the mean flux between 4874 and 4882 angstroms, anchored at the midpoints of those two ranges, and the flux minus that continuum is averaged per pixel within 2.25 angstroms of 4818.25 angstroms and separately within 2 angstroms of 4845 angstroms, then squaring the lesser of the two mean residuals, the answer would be 0.42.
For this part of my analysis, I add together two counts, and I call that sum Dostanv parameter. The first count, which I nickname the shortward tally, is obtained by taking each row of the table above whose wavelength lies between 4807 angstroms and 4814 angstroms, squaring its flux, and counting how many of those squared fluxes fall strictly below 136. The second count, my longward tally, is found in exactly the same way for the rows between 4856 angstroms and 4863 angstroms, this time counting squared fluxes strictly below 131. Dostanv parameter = 10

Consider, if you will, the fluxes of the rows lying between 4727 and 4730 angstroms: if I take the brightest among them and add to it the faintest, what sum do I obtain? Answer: 21.8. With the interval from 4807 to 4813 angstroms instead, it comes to 22.8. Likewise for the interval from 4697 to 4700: 21.3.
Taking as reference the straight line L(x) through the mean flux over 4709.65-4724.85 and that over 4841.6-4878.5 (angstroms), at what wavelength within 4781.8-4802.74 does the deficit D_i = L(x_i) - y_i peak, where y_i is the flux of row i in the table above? 4792.24 angstroms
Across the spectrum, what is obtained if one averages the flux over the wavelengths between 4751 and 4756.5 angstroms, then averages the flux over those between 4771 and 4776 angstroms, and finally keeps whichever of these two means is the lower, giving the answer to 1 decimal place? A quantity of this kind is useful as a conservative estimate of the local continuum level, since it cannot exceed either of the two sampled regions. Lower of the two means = 11.8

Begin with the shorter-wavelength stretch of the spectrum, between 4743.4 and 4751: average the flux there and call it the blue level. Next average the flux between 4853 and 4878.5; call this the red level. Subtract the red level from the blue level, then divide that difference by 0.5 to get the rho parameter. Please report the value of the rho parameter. 2.0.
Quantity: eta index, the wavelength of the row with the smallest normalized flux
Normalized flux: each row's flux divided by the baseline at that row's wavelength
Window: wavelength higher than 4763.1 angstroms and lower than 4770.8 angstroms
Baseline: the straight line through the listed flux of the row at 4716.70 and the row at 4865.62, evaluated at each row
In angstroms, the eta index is 4765.83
